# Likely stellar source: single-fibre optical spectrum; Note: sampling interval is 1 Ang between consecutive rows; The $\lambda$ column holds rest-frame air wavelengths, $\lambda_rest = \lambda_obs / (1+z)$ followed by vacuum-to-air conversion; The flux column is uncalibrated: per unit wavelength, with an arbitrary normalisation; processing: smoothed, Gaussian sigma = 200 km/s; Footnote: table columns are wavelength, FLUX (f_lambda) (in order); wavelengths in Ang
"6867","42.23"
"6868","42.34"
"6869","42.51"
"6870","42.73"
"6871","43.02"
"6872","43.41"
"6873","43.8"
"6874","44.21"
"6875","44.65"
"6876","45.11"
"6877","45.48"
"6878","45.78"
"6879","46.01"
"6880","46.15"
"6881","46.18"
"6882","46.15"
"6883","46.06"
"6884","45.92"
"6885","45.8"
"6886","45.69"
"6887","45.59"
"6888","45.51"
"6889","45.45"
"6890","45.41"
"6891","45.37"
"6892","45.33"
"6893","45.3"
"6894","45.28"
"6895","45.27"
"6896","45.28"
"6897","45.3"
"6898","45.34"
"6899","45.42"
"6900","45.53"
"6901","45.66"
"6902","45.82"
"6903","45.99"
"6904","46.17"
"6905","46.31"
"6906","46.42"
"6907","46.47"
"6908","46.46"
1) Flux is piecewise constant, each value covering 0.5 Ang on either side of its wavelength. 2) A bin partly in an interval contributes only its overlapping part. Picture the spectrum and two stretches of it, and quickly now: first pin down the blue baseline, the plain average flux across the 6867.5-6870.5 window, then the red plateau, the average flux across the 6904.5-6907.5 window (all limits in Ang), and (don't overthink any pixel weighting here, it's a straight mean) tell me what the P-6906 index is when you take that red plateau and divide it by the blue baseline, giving 1.09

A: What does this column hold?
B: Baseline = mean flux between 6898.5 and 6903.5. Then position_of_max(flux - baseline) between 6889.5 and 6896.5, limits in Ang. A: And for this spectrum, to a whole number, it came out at 6890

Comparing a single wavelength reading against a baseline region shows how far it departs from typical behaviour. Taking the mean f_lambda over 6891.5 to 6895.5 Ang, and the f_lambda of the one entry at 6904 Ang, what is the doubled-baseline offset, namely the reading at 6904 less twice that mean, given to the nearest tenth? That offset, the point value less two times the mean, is -44.4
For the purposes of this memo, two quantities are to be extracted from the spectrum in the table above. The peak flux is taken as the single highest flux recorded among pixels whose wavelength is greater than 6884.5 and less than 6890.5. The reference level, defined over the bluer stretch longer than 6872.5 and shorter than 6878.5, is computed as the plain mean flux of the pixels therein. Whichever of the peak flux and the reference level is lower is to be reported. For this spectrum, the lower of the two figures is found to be 44.8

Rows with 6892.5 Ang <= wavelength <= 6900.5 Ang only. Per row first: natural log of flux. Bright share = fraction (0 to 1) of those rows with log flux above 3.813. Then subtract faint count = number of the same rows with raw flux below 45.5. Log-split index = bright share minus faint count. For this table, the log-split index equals -6.4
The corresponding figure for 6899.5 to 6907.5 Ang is 1.0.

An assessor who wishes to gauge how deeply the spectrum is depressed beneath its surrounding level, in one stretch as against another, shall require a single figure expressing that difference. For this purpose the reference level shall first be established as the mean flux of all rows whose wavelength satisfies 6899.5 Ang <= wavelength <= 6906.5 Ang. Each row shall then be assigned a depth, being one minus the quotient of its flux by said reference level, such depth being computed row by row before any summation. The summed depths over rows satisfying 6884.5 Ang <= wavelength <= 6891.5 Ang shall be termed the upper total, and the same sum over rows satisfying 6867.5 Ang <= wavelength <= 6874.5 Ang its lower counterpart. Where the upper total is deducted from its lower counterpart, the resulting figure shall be 0.37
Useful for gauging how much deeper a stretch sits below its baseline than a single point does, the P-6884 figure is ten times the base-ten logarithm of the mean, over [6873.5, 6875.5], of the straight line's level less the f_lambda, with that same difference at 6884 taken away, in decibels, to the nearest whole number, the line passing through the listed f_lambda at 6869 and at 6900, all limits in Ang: -2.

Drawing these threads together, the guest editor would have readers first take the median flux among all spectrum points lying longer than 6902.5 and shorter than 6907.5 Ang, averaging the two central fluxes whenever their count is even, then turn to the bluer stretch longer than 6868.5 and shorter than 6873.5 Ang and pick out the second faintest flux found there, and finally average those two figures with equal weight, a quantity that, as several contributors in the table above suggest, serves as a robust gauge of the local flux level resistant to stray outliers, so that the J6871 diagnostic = 44.52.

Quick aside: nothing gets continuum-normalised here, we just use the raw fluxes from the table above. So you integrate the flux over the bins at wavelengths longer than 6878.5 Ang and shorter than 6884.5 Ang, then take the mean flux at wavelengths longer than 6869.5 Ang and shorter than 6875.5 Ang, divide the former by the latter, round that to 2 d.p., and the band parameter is 6.34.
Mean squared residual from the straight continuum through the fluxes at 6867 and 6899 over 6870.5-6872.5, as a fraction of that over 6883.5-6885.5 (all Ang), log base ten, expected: -1.1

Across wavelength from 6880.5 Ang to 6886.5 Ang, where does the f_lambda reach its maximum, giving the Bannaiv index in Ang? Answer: 6881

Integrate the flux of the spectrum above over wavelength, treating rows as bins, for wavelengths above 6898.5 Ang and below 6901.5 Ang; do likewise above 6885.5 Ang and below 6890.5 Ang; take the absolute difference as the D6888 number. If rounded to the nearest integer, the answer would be 91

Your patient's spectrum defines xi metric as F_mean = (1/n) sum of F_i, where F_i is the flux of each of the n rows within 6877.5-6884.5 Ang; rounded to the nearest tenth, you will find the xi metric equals 46.0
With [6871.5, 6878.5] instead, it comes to 44.6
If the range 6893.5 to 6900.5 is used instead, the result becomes 45.3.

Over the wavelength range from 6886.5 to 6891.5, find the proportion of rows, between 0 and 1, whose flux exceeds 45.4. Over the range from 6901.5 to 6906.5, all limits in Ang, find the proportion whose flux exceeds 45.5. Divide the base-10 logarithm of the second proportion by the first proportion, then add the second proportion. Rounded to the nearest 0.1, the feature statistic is 1.0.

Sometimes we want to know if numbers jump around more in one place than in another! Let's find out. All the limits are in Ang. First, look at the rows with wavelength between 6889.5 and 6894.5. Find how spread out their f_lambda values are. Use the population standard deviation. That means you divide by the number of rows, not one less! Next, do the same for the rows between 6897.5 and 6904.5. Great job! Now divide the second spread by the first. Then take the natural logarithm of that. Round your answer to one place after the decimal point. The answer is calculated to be 1.8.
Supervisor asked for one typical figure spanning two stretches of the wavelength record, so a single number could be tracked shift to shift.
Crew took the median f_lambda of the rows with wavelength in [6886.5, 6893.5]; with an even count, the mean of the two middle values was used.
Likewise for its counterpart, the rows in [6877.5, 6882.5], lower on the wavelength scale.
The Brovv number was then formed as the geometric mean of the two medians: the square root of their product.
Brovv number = 45.8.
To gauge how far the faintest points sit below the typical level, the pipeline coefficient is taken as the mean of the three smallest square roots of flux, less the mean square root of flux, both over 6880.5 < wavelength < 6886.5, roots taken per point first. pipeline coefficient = -0.01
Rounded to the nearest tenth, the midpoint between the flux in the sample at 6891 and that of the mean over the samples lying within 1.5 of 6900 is 45.5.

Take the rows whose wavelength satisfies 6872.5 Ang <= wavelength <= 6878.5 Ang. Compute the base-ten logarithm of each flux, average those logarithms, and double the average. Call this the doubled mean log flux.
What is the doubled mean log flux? 3.303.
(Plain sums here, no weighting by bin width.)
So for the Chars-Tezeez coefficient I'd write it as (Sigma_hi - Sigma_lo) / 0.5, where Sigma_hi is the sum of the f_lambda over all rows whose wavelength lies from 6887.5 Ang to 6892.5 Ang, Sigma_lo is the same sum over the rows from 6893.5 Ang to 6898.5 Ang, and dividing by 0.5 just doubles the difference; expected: 1.2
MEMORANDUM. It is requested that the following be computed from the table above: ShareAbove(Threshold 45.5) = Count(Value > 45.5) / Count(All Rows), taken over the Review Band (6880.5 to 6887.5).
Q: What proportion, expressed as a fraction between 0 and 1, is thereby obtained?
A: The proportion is 1.0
